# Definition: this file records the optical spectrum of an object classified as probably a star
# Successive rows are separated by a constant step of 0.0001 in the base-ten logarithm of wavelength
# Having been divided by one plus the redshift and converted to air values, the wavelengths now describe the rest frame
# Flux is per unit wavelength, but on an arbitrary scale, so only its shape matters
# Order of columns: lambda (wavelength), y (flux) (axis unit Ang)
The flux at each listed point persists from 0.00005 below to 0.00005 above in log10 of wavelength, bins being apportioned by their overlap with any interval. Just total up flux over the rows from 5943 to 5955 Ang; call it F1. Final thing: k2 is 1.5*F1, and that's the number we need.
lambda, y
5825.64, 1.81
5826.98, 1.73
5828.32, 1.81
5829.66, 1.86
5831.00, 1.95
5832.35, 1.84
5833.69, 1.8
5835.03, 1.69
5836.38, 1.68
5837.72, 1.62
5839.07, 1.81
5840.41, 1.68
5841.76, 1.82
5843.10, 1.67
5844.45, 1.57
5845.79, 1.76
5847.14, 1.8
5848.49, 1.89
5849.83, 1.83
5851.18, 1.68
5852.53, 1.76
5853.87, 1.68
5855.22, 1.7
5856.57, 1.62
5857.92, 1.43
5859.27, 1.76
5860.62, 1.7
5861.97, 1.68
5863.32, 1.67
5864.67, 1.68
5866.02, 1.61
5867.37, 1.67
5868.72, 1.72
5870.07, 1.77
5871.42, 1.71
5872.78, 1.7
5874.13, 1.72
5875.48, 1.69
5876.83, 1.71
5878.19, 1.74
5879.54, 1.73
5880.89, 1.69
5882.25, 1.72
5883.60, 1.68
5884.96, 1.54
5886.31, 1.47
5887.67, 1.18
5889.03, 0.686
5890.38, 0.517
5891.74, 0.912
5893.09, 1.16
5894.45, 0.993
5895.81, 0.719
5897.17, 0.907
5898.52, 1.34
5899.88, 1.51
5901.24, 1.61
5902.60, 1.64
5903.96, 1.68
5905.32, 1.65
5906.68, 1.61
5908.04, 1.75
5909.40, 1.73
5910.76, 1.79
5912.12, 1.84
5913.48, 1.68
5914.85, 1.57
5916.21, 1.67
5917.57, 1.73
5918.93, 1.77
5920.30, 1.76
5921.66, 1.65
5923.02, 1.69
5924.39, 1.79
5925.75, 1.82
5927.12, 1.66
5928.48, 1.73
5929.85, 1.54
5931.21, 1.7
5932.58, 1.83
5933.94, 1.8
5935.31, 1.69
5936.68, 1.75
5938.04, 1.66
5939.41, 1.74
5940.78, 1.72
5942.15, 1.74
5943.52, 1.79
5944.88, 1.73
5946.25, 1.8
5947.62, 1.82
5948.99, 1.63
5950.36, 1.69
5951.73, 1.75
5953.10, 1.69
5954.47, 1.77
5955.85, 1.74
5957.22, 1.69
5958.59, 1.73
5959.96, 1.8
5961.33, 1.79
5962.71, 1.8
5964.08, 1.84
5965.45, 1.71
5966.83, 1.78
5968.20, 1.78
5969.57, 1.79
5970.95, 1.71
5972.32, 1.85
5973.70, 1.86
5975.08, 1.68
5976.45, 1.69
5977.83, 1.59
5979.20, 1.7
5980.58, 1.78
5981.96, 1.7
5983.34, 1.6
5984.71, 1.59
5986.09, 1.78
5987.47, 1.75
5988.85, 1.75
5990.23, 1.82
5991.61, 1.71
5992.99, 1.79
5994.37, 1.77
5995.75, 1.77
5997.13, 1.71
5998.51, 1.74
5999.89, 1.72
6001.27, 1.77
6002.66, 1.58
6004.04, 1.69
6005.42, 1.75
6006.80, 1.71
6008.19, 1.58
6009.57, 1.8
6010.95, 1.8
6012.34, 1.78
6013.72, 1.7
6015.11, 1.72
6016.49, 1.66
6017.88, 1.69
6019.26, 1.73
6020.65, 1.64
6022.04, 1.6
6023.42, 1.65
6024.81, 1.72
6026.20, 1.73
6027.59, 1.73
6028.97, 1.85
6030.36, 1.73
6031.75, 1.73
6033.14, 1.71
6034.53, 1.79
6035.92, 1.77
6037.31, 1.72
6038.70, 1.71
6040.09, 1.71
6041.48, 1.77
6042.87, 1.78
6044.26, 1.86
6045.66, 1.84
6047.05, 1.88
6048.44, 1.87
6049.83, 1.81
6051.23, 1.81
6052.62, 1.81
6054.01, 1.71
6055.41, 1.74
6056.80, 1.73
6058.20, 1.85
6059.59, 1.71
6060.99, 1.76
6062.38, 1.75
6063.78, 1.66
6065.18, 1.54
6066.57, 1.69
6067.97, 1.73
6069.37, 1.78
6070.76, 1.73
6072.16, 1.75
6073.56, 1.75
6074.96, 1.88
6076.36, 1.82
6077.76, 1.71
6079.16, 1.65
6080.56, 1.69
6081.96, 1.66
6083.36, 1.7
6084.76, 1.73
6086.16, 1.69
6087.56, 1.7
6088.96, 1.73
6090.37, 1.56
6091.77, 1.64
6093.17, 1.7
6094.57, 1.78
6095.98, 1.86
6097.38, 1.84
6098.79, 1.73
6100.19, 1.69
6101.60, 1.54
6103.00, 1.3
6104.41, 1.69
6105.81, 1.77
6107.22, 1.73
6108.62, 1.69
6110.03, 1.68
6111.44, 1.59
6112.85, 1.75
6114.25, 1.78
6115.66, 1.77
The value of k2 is 23.5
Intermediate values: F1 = 15.7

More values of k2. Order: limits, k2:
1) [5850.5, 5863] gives 22.5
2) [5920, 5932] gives 23.0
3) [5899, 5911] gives 22.5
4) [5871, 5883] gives 23.1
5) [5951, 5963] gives 23.6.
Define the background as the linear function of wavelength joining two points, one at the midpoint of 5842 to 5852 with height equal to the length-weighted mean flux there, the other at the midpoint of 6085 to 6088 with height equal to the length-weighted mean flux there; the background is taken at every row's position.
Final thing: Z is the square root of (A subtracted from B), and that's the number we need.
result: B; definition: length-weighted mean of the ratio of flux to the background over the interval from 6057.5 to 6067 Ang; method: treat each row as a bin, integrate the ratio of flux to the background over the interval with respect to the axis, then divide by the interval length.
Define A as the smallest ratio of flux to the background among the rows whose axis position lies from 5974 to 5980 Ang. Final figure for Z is 0.28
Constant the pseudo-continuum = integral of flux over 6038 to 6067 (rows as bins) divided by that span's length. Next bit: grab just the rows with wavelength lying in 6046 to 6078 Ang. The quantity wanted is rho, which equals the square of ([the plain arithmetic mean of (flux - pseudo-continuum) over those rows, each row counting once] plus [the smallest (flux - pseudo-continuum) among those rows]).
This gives 0.05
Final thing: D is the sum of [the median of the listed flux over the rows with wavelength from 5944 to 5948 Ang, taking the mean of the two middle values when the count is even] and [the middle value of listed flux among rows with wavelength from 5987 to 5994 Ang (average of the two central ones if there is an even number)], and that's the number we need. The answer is 3.55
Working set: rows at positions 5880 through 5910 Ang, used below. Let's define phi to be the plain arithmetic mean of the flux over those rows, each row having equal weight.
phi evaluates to 1.35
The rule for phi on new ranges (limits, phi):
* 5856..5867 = 1.64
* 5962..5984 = 1.74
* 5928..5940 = 1.72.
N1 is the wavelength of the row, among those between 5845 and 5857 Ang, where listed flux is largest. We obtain 5848.49 Ang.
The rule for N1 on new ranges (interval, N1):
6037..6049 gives 6047.05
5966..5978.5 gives 5973.70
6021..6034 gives 6028.97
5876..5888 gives 5878.19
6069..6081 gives 6074.96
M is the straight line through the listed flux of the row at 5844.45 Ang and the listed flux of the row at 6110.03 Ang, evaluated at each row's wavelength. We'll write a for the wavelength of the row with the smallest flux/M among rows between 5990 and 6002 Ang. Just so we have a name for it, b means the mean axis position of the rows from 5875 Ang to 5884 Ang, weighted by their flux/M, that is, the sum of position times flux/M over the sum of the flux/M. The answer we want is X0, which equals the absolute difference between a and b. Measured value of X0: 117.6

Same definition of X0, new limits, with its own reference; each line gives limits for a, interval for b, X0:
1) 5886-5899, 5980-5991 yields 95.1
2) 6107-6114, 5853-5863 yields 253.5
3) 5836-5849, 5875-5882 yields 33.7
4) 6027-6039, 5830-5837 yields 205.1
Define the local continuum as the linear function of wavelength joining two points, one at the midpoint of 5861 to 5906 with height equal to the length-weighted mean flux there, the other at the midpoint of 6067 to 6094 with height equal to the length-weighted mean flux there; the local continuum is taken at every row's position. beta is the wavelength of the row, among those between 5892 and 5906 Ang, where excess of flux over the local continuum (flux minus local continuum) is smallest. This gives 5895.81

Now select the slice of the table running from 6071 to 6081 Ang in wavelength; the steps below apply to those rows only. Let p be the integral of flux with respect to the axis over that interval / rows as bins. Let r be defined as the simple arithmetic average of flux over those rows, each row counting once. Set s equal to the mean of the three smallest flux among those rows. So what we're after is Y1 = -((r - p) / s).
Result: 9.4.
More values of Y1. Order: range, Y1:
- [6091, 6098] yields 6.2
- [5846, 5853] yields 6.1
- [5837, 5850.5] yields 13.5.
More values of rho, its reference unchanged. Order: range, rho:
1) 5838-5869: 0.15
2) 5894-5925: 1.53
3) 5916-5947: 0.07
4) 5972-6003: 0.05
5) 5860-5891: 2.08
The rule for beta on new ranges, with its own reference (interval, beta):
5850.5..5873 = 5857.92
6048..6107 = 6103.00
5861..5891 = 5890.38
